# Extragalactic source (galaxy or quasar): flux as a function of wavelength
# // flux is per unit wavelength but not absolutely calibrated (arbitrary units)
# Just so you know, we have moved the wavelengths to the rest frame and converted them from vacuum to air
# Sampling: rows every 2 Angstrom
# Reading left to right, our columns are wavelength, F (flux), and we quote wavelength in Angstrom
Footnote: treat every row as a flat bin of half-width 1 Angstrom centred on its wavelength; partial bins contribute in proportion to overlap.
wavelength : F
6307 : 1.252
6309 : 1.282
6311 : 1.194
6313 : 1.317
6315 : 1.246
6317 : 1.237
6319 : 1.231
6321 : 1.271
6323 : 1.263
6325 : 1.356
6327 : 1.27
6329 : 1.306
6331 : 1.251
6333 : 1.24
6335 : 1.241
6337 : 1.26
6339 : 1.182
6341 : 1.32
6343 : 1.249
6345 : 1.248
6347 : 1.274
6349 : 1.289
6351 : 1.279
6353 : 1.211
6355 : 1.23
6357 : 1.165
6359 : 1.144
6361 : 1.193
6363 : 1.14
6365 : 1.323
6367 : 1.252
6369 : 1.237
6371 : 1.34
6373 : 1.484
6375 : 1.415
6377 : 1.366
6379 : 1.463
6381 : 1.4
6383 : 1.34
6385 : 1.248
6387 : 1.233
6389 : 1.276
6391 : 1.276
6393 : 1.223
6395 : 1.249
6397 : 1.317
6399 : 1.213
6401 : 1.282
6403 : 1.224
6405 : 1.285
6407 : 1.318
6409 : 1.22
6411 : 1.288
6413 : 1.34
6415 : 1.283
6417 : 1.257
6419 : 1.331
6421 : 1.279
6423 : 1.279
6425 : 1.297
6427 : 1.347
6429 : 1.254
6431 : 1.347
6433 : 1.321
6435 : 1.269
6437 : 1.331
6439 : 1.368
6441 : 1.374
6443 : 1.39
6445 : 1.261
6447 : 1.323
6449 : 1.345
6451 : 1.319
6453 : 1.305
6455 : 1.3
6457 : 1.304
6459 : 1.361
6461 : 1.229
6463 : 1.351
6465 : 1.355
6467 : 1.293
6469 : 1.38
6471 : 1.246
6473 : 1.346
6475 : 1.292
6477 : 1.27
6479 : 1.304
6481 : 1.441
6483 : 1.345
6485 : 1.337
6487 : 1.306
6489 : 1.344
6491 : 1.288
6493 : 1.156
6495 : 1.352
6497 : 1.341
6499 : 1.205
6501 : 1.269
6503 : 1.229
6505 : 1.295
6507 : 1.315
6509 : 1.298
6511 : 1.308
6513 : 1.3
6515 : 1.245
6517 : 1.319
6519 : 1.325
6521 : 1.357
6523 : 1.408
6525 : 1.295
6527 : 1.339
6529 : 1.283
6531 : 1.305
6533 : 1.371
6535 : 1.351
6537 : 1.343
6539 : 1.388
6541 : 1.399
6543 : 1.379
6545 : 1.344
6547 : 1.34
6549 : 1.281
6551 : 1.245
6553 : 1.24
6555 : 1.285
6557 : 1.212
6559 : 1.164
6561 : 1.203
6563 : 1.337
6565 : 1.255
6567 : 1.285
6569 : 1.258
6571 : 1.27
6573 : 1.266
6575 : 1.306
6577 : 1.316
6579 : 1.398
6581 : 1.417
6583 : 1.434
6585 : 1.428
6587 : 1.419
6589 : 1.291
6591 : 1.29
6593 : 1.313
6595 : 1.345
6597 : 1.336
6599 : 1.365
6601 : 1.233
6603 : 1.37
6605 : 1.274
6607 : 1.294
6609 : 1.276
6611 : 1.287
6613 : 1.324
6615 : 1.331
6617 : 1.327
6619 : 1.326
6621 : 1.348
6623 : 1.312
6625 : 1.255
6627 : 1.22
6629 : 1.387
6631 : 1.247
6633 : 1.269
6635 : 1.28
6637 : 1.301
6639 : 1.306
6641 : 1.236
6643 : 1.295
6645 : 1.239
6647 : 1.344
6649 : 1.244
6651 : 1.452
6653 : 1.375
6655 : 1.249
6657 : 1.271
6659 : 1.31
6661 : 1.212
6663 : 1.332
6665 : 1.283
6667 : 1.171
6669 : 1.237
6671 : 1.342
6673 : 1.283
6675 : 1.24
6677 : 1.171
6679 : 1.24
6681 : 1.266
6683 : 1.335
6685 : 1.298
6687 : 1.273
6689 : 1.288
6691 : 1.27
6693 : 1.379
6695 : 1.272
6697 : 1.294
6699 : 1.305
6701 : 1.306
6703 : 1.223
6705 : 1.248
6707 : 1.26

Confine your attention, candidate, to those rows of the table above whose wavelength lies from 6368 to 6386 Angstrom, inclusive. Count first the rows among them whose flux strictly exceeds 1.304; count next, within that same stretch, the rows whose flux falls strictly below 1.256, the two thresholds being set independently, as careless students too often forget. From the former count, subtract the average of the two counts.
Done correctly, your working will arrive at 2.5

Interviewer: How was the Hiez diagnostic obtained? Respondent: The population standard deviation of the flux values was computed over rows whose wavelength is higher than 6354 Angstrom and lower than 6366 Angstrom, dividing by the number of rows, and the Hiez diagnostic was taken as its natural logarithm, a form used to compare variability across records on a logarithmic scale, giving -2.76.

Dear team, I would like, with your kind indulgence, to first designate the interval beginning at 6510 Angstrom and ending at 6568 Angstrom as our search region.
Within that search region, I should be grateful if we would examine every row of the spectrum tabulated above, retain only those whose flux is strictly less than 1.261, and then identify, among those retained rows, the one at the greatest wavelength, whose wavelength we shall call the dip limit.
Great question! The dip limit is 6565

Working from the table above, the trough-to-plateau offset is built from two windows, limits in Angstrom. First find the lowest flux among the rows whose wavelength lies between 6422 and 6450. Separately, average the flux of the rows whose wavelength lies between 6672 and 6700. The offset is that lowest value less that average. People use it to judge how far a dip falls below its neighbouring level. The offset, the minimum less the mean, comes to -0.03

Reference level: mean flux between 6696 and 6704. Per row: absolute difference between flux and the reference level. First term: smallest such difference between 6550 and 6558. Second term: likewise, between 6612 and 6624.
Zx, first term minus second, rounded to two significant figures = -0.027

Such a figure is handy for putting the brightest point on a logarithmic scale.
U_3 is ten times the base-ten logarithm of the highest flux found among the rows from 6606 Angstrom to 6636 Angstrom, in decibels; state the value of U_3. 1.42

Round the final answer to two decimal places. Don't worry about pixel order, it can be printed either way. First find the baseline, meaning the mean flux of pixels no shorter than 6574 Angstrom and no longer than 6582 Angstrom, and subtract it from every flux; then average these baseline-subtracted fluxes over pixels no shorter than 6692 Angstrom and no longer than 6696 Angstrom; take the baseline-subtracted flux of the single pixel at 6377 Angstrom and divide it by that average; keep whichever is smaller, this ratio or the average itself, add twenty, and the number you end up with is 19.80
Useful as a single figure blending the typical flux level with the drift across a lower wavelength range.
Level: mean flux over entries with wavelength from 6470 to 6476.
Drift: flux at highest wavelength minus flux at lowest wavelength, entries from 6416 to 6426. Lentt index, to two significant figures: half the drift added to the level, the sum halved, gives 0.66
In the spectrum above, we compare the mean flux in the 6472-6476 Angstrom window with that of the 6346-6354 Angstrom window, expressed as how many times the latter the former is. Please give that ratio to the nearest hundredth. 1.04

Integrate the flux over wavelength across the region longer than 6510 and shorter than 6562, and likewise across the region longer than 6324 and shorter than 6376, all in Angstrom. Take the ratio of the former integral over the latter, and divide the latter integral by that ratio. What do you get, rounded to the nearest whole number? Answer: 64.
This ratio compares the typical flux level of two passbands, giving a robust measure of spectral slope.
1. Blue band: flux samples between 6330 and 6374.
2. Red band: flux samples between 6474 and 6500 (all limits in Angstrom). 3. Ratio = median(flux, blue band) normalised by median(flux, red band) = 0.96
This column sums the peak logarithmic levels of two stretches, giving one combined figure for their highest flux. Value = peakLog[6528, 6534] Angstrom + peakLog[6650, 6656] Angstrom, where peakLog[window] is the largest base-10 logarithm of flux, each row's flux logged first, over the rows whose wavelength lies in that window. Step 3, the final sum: 0.299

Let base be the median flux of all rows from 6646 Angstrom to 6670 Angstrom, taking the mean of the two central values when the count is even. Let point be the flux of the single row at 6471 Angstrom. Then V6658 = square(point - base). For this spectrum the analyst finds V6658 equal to 0.0010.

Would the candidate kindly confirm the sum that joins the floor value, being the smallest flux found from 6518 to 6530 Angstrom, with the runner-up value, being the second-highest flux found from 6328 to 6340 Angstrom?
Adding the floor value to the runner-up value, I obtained 2.54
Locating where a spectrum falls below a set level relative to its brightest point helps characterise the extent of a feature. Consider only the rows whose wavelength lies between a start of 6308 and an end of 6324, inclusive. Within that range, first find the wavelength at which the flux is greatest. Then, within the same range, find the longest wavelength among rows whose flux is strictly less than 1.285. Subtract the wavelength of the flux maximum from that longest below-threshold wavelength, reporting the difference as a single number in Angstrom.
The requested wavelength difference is 10 Angstrom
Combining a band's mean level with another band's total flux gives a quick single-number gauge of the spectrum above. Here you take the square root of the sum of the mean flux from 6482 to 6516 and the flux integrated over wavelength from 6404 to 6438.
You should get 6.74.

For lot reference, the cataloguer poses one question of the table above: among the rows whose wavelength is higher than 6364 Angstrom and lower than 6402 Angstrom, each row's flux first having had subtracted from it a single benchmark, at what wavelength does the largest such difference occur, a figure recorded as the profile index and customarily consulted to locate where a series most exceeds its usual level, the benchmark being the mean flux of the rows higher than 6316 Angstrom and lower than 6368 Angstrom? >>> 6373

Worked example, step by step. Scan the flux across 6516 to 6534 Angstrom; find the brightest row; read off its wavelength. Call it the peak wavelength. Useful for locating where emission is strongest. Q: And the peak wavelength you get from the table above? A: 6523 Angstrom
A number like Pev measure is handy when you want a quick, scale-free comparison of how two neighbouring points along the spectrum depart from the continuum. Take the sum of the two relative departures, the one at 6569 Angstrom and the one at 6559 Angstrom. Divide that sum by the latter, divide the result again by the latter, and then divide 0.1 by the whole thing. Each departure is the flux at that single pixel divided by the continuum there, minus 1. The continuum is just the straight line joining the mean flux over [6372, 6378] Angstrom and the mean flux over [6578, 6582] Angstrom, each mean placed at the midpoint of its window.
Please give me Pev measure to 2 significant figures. -0.011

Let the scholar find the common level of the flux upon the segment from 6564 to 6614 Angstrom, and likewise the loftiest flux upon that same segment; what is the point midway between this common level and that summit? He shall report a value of 1.38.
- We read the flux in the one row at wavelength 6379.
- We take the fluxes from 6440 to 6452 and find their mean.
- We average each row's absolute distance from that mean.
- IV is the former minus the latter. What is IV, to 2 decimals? 1.43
